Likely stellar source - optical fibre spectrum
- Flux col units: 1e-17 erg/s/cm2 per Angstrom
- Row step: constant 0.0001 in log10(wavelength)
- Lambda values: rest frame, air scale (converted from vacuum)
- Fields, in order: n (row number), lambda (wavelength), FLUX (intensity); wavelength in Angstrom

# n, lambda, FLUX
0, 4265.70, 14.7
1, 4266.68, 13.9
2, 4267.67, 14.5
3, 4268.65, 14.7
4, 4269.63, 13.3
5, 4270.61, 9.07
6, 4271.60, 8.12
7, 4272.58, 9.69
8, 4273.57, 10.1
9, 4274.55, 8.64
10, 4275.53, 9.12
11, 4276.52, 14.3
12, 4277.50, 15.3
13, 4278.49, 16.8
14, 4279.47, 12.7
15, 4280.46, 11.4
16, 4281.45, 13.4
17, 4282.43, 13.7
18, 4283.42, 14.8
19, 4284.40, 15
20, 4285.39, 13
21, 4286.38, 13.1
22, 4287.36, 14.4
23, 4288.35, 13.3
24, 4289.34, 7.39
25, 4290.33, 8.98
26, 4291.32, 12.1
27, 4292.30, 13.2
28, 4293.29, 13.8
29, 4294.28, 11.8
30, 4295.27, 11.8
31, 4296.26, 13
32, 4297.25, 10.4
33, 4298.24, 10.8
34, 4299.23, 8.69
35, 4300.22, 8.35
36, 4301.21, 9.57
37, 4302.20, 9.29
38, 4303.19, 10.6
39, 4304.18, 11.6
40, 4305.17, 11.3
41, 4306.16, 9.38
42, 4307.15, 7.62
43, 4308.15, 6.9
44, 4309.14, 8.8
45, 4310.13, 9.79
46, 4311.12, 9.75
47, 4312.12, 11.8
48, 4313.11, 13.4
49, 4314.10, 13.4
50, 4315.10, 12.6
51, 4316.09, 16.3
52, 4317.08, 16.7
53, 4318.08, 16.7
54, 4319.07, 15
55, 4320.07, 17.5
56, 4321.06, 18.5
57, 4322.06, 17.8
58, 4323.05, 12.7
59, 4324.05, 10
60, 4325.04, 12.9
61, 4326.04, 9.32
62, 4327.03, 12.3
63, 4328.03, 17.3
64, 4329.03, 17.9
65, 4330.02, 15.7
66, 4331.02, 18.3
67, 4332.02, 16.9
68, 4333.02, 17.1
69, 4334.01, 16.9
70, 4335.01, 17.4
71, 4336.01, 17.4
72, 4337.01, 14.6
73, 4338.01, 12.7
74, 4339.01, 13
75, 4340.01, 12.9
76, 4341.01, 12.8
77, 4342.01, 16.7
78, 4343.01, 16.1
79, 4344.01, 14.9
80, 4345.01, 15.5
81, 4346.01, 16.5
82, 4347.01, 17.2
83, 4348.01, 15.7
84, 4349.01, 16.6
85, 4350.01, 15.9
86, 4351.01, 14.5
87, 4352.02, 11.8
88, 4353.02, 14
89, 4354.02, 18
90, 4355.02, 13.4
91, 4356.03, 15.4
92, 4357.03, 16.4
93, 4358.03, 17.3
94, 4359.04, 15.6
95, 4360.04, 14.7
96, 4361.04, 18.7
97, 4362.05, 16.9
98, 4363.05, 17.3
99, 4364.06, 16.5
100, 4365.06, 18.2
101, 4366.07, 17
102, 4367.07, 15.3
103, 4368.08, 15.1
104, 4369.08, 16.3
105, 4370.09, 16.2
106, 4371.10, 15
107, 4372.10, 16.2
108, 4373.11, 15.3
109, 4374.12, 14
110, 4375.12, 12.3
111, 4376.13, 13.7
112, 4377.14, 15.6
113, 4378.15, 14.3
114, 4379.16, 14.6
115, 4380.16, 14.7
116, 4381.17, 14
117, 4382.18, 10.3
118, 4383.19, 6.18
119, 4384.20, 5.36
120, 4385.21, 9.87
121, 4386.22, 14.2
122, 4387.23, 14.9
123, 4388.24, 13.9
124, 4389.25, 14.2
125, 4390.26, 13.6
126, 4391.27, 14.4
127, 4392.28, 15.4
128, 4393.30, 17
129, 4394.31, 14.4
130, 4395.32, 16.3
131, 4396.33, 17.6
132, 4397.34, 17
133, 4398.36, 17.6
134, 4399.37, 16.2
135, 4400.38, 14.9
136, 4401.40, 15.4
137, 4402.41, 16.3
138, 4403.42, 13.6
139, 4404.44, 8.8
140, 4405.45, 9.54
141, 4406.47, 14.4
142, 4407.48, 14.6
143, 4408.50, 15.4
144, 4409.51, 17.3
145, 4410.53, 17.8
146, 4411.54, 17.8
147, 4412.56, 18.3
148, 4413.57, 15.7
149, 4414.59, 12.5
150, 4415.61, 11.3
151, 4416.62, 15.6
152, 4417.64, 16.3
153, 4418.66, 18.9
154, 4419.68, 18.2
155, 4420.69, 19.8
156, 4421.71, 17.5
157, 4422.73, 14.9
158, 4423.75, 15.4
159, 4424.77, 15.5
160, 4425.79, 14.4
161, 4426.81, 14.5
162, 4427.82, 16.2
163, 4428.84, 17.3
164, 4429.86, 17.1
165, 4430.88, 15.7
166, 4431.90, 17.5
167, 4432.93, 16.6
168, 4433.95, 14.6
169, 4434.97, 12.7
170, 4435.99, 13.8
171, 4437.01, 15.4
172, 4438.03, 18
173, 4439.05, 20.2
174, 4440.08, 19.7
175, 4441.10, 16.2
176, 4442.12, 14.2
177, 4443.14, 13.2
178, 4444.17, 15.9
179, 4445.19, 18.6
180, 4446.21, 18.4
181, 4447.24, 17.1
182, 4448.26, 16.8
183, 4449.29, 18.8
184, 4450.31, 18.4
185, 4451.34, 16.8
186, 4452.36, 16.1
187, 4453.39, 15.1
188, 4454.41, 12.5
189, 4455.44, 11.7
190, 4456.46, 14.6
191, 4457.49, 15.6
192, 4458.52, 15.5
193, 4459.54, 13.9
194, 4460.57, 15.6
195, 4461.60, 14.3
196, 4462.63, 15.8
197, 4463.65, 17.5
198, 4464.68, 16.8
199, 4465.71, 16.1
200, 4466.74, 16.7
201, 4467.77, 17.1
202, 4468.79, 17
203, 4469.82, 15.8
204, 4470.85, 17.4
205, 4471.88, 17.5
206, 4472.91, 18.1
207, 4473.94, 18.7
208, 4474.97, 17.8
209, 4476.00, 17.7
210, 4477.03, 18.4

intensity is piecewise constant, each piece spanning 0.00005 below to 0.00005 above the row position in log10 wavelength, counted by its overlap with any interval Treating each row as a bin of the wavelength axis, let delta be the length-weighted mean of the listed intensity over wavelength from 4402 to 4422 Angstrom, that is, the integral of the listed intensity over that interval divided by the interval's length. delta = 15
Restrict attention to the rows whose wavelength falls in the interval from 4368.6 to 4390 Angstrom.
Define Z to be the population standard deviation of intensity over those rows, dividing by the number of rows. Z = 3.0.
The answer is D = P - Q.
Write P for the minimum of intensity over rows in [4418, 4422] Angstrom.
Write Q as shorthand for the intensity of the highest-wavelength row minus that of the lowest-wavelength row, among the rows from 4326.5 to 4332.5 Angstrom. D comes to 12.9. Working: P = 17.5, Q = 5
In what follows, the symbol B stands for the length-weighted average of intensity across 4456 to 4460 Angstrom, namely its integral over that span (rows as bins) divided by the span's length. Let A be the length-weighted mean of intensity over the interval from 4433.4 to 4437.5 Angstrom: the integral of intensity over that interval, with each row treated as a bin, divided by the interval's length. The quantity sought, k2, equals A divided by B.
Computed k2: 0.95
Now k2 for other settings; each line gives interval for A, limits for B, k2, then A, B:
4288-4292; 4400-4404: 0.70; 10.5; 14.9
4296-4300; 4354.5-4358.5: 0.67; 10.4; 15.6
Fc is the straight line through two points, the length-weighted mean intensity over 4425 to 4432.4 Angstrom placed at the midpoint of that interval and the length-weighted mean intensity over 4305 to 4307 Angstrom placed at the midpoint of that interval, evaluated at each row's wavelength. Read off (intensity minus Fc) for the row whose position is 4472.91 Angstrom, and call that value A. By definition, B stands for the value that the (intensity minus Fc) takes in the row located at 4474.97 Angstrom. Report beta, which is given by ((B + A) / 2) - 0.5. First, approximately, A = -0.3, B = -0.7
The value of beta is -1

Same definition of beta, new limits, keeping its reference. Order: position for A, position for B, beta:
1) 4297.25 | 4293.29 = 2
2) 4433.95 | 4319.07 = 1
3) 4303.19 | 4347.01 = 3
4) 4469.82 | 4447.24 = -2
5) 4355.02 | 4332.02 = 3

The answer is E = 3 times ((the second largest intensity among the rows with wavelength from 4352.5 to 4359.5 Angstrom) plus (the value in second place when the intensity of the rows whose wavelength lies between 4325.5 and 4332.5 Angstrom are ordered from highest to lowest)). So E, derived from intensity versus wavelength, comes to 106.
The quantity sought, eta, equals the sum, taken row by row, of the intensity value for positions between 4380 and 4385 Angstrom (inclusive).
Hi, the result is 51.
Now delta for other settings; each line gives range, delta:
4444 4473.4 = 16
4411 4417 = 15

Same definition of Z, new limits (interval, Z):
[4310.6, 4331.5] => 2.9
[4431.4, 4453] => 2.0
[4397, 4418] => 2.6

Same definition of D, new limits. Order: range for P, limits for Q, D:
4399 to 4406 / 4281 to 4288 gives 7.8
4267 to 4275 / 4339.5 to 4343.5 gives 4.9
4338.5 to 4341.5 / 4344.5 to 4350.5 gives 12.4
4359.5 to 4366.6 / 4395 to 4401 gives 16.1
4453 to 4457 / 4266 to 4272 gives 17.5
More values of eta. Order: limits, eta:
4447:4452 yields 88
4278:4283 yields 68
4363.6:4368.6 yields 82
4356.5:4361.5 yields 83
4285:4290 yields 61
